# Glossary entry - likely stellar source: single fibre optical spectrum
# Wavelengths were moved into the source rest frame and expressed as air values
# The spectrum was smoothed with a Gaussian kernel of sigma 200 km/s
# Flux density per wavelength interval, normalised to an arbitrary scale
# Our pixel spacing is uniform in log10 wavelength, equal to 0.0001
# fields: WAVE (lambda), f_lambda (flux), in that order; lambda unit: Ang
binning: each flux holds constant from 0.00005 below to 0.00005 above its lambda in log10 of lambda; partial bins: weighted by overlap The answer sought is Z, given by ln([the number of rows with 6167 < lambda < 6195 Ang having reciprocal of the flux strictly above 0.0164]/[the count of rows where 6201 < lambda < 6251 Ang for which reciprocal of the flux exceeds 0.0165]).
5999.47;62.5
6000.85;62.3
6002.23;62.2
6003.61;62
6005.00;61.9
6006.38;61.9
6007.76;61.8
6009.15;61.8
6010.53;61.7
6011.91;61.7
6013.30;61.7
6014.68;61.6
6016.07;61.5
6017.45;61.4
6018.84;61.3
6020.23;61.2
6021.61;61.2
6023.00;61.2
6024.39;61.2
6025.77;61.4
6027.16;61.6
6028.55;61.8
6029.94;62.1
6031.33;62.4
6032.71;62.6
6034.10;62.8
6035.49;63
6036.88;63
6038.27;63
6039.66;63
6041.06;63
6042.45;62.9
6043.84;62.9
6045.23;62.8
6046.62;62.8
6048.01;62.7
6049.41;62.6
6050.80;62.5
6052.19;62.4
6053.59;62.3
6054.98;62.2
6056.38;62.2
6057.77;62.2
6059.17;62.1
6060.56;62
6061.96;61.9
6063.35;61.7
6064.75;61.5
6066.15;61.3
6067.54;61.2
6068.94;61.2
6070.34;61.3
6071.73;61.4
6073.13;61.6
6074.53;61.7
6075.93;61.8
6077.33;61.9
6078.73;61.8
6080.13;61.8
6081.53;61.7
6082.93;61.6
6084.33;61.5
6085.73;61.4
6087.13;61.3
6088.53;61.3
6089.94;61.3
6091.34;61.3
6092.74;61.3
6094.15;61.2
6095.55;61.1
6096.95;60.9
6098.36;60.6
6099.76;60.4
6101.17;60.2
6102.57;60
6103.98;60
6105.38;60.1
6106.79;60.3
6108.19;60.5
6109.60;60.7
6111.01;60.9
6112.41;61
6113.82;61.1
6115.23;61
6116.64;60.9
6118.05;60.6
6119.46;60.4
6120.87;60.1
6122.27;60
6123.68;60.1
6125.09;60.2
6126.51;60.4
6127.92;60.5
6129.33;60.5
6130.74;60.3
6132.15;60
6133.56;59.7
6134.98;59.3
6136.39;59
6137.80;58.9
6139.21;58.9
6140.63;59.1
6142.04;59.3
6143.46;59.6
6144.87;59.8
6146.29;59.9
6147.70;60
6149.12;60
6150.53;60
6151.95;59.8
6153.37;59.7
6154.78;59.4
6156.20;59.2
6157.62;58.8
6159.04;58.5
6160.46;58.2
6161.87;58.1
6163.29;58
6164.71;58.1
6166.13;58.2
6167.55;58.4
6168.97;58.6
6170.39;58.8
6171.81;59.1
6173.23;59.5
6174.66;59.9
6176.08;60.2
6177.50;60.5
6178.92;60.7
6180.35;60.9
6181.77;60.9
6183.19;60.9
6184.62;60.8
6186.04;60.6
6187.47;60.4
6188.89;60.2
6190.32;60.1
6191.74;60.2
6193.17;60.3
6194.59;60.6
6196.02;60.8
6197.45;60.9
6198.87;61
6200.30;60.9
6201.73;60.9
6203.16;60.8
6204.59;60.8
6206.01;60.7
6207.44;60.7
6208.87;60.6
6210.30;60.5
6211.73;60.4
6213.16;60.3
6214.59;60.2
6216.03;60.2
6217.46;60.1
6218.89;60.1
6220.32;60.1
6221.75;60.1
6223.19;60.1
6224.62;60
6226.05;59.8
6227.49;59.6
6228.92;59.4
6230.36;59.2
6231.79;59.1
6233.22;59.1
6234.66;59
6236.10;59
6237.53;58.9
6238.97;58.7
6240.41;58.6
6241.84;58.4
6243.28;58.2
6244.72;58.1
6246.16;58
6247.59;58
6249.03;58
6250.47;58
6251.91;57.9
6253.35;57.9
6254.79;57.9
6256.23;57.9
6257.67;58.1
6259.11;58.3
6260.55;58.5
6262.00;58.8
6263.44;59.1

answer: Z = -0.41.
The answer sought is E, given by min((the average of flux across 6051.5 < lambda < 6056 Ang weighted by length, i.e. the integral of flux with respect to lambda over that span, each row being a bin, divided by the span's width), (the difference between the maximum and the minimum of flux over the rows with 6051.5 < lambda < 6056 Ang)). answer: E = 0.2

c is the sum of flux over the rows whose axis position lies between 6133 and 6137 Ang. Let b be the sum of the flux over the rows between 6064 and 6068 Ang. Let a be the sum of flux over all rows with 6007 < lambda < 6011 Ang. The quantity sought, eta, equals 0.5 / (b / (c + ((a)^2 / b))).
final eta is 0.99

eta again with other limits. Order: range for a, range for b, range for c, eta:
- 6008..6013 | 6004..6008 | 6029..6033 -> 1.00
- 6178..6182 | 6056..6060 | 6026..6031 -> 0.98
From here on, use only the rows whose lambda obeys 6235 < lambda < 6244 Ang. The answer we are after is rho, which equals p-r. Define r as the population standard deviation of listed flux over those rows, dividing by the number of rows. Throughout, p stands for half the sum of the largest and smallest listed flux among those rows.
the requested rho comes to 58.3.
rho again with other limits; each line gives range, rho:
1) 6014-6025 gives 61.3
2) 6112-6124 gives 60.1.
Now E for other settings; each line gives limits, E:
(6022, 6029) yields 0.6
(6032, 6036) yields 0.4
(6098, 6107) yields 0.6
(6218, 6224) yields 0.0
